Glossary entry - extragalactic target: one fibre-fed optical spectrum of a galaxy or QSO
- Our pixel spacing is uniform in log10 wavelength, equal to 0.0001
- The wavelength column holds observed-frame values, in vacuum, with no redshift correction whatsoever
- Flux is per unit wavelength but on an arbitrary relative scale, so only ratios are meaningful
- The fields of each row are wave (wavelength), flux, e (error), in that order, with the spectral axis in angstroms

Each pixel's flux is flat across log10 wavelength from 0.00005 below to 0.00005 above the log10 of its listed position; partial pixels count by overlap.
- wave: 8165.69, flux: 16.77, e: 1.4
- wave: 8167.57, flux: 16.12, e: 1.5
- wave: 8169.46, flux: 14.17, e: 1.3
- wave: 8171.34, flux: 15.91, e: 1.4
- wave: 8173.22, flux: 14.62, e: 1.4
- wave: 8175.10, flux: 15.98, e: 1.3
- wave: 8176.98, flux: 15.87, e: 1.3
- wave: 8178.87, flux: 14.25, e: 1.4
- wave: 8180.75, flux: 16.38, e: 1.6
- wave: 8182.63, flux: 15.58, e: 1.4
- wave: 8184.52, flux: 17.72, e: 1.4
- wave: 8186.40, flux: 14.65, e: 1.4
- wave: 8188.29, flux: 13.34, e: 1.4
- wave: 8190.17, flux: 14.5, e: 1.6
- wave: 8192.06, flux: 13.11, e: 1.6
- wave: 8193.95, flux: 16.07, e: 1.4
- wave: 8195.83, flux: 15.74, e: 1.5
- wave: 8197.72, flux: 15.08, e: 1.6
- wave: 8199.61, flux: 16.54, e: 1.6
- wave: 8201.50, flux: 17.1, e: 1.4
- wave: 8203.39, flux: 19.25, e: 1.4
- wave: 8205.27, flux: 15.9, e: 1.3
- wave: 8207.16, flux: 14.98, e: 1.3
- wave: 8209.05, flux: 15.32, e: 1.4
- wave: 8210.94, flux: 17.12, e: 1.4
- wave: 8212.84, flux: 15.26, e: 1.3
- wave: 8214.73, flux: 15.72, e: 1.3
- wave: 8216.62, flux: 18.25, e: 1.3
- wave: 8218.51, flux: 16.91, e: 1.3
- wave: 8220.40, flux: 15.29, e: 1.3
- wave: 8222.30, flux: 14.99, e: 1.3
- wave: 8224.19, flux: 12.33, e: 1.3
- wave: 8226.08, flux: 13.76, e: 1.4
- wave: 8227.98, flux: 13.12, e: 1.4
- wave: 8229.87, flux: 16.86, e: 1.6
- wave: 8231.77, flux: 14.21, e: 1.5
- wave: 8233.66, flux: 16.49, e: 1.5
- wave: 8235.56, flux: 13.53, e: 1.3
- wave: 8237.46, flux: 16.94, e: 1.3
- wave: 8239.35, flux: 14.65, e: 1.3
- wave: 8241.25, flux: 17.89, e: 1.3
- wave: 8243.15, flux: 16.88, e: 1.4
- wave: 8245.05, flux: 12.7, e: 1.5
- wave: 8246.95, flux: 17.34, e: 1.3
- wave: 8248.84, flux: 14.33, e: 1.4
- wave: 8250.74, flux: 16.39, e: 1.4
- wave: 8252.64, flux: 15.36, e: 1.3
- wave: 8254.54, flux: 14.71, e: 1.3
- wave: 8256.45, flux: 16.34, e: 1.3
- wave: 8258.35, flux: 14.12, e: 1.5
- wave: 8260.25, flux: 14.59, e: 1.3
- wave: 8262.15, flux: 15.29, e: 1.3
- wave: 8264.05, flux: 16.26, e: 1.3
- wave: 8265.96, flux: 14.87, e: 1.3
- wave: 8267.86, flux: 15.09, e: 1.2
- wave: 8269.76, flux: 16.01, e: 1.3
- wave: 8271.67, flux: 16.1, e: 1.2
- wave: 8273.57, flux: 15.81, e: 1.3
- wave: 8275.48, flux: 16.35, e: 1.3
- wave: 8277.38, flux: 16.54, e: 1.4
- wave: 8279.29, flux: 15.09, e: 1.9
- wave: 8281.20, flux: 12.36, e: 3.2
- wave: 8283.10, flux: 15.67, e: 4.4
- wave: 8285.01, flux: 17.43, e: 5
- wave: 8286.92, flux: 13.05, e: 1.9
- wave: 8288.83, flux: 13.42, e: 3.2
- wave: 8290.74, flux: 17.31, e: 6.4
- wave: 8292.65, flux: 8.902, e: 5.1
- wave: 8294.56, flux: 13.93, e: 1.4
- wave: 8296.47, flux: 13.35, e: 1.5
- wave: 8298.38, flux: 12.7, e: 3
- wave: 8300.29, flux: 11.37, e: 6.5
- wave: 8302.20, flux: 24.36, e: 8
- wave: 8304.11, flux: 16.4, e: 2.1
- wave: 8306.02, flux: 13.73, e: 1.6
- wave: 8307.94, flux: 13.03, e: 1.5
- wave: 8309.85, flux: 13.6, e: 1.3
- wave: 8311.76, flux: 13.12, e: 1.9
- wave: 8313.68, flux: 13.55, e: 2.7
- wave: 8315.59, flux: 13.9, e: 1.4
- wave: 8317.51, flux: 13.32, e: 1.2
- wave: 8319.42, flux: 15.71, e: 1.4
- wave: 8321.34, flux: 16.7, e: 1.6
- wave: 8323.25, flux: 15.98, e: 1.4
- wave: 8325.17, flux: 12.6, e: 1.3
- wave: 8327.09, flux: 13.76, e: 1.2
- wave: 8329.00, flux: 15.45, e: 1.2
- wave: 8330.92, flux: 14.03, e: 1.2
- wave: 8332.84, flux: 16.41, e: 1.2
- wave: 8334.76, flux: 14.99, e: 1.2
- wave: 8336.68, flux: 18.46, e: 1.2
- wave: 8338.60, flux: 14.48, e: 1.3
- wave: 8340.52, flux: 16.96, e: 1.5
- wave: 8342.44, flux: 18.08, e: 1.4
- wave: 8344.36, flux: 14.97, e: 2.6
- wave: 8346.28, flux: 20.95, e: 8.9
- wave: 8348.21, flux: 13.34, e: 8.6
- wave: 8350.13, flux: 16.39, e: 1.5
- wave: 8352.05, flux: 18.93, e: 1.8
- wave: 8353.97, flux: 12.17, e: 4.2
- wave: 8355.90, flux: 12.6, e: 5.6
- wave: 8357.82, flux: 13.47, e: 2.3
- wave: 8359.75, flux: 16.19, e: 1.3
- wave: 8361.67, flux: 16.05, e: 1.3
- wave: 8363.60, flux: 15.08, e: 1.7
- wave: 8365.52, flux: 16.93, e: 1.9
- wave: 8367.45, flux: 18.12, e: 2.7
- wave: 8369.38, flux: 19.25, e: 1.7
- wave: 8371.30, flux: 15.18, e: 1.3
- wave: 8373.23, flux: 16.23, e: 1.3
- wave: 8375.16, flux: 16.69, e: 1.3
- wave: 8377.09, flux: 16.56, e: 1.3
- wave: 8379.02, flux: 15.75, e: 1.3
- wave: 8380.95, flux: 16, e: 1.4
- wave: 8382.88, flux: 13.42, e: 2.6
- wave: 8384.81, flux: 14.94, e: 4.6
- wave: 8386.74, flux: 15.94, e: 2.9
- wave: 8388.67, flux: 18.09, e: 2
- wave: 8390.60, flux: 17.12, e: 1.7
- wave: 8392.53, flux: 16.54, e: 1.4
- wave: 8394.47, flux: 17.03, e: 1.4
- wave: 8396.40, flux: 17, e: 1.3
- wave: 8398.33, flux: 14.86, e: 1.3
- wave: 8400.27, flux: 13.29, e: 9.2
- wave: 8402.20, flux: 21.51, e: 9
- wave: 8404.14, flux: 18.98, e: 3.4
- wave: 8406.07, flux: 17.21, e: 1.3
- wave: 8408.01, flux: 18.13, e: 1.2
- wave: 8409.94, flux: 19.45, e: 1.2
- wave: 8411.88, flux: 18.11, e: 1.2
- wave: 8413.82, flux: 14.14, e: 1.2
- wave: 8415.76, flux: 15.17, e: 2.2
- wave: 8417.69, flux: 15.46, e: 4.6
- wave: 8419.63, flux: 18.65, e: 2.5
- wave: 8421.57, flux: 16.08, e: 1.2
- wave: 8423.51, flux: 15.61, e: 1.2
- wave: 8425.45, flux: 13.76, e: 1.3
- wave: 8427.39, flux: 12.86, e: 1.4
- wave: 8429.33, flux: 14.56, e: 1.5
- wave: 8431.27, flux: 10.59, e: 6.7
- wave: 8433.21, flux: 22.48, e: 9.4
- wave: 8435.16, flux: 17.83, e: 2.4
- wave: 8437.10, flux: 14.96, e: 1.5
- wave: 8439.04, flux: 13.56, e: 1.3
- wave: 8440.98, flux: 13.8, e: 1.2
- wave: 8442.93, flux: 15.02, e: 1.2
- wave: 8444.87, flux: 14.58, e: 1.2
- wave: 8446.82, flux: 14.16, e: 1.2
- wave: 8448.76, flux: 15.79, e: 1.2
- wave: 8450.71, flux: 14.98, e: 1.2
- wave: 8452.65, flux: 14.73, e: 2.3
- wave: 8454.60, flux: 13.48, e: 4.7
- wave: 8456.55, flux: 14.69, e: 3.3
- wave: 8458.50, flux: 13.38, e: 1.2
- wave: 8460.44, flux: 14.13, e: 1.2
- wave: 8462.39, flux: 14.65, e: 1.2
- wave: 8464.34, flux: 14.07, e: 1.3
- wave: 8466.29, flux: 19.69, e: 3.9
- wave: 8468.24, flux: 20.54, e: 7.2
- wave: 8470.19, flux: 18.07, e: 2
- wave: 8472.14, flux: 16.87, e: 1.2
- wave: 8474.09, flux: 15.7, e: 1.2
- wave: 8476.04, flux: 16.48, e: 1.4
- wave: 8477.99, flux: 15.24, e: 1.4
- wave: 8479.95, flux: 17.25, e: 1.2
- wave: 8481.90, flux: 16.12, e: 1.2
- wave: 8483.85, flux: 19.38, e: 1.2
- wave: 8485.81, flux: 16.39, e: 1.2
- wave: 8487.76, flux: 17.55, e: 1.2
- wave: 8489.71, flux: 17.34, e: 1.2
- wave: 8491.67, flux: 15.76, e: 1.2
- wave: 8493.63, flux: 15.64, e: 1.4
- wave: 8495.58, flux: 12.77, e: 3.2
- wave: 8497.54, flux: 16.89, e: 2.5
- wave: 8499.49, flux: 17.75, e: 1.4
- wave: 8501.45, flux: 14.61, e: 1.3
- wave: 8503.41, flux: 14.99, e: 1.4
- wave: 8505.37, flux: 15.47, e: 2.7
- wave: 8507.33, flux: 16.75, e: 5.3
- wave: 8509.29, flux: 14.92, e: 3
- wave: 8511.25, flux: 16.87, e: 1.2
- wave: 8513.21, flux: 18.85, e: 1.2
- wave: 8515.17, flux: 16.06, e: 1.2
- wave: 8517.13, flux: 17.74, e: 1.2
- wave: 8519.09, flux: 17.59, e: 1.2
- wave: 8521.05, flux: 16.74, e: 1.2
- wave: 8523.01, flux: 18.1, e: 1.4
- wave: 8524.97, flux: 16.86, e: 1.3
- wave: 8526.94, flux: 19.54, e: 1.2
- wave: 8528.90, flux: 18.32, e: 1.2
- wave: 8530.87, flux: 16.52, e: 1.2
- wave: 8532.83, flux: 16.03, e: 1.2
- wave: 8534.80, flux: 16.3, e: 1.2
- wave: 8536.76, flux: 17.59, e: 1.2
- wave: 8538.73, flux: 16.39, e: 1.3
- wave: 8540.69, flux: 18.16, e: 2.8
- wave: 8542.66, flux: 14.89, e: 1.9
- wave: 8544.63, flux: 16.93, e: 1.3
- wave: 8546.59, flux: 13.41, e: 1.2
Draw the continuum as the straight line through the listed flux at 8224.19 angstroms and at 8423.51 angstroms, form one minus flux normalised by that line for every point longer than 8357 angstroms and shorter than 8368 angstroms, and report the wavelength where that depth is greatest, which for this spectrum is 8357.82 angstroms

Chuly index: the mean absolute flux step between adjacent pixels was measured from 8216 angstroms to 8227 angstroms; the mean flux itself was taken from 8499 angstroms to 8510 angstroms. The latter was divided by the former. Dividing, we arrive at 10.7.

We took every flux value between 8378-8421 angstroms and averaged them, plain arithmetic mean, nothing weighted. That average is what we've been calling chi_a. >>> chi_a 16.7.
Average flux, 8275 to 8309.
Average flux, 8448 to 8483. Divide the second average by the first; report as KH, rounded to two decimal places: 1.08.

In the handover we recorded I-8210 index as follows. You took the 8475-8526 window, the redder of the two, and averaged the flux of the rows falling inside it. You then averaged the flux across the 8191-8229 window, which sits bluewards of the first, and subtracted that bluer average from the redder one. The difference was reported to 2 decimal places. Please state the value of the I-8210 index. 0.95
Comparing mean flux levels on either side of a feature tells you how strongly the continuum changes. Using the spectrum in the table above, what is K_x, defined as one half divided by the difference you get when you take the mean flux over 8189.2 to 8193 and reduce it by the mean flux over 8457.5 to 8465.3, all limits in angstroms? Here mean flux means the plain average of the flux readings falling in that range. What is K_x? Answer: -2.0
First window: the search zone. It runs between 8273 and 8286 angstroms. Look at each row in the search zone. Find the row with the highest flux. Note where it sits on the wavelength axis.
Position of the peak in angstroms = 8285.01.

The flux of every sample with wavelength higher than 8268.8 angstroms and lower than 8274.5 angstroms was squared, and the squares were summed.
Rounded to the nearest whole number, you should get 765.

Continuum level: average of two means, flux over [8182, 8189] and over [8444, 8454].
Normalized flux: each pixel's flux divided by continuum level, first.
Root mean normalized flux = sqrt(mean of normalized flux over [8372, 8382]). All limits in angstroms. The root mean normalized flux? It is 1.04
